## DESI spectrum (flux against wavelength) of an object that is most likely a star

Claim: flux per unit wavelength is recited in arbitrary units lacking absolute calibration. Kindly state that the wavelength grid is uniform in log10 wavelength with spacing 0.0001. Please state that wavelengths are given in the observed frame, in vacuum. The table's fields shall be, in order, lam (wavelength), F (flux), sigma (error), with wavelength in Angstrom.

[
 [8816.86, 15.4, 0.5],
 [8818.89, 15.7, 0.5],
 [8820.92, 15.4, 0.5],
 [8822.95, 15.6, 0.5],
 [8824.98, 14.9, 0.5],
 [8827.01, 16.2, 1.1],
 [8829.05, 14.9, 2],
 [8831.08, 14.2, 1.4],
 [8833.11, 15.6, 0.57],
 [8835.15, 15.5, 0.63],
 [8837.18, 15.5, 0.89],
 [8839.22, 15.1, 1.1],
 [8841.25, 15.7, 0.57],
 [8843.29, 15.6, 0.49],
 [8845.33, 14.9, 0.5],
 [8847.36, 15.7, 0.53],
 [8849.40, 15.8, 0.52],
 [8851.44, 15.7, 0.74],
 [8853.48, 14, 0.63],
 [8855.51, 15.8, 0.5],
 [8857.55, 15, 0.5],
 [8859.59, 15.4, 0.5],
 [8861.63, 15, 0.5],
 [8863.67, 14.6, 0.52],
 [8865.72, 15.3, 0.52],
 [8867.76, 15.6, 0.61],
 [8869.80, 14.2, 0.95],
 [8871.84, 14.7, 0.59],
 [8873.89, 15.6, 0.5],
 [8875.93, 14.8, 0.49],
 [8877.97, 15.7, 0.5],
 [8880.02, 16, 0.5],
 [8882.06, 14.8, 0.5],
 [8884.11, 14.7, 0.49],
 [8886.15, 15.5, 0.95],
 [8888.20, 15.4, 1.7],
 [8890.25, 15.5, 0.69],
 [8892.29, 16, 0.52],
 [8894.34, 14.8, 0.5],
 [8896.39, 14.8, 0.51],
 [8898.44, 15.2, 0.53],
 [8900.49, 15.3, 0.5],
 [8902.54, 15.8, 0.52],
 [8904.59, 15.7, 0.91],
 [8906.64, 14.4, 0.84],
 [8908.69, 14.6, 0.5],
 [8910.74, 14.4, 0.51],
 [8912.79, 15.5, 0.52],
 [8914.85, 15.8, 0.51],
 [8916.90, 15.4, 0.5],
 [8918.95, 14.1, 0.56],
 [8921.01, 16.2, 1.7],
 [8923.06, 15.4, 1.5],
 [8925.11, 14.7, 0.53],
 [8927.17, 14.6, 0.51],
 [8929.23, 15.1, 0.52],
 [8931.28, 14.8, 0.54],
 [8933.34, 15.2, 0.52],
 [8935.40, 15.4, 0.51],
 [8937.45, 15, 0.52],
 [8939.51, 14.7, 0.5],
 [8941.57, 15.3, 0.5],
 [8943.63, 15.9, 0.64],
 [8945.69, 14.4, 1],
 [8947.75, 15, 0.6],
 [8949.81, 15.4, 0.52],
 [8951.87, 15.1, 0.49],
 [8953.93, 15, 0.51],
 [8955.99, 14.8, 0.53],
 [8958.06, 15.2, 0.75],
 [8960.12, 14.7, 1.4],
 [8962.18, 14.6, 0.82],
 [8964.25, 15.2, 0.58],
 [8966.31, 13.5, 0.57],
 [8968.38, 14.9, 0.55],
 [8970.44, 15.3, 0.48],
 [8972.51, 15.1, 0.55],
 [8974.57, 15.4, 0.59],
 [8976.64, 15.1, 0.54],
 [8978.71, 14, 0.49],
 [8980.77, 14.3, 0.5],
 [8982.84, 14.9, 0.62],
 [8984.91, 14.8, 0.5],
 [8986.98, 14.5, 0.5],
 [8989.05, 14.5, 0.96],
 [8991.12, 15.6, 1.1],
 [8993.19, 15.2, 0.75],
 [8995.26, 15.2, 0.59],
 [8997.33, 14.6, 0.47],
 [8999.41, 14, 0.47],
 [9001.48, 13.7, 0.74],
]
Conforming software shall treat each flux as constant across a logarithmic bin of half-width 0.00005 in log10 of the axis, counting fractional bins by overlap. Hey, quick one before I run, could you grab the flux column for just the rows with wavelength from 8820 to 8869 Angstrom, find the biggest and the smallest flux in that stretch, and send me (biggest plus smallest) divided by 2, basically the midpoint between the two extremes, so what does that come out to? 15.10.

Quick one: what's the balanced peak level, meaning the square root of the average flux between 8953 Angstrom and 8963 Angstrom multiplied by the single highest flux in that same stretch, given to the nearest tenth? 15.0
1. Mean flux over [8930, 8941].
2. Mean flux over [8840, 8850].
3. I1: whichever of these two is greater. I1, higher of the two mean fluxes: 15.5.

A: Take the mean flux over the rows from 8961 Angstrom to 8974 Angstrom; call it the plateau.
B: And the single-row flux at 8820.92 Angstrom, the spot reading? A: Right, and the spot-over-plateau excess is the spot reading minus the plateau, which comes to 0.6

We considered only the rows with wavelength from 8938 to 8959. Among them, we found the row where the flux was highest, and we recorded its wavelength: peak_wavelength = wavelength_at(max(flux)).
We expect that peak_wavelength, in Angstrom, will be 8943.63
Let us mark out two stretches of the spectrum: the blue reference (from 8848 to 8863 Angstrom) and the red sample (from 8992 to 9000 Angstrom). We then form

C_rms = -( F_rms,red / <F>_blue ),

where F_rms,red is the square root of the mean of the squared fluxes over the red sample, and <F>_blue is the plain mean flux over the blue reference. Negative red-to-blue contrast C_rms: -0.968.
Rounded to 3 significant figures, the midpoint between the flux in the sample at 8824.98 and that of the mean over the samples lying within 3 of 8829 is 15.0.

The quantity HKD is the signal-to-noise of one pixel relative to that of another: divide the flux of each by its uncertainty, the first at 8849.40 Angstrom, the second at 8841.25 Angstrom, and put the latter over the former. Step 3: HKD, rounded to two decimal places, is 0.91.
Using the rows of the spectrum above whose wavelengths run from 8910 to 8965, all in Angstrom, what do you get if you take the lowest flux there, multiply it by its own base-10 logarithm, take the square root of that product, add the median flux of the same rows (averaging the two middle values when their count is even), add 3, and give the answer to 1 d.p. 22.1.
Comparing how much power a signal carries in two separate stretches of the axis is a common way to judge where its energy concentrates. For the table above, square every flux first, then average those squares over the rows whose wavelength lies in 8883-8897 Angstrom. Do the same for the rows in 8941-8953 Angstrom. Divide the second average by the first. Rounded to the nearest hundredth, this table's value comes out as 0.99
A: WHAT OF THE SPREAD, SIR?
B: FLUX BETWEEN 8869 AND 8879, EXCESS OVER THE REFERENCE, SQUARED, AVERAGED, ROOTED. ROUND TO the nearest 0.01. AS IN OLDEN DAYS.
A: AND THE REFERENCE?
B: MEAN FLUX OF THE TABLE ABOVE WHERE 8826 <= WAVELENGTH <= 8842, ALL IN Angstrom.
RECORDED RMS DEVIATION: 0.66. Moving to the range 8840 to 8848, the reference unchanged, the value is 0.36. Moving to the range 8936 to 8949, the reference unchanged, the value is 0.55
